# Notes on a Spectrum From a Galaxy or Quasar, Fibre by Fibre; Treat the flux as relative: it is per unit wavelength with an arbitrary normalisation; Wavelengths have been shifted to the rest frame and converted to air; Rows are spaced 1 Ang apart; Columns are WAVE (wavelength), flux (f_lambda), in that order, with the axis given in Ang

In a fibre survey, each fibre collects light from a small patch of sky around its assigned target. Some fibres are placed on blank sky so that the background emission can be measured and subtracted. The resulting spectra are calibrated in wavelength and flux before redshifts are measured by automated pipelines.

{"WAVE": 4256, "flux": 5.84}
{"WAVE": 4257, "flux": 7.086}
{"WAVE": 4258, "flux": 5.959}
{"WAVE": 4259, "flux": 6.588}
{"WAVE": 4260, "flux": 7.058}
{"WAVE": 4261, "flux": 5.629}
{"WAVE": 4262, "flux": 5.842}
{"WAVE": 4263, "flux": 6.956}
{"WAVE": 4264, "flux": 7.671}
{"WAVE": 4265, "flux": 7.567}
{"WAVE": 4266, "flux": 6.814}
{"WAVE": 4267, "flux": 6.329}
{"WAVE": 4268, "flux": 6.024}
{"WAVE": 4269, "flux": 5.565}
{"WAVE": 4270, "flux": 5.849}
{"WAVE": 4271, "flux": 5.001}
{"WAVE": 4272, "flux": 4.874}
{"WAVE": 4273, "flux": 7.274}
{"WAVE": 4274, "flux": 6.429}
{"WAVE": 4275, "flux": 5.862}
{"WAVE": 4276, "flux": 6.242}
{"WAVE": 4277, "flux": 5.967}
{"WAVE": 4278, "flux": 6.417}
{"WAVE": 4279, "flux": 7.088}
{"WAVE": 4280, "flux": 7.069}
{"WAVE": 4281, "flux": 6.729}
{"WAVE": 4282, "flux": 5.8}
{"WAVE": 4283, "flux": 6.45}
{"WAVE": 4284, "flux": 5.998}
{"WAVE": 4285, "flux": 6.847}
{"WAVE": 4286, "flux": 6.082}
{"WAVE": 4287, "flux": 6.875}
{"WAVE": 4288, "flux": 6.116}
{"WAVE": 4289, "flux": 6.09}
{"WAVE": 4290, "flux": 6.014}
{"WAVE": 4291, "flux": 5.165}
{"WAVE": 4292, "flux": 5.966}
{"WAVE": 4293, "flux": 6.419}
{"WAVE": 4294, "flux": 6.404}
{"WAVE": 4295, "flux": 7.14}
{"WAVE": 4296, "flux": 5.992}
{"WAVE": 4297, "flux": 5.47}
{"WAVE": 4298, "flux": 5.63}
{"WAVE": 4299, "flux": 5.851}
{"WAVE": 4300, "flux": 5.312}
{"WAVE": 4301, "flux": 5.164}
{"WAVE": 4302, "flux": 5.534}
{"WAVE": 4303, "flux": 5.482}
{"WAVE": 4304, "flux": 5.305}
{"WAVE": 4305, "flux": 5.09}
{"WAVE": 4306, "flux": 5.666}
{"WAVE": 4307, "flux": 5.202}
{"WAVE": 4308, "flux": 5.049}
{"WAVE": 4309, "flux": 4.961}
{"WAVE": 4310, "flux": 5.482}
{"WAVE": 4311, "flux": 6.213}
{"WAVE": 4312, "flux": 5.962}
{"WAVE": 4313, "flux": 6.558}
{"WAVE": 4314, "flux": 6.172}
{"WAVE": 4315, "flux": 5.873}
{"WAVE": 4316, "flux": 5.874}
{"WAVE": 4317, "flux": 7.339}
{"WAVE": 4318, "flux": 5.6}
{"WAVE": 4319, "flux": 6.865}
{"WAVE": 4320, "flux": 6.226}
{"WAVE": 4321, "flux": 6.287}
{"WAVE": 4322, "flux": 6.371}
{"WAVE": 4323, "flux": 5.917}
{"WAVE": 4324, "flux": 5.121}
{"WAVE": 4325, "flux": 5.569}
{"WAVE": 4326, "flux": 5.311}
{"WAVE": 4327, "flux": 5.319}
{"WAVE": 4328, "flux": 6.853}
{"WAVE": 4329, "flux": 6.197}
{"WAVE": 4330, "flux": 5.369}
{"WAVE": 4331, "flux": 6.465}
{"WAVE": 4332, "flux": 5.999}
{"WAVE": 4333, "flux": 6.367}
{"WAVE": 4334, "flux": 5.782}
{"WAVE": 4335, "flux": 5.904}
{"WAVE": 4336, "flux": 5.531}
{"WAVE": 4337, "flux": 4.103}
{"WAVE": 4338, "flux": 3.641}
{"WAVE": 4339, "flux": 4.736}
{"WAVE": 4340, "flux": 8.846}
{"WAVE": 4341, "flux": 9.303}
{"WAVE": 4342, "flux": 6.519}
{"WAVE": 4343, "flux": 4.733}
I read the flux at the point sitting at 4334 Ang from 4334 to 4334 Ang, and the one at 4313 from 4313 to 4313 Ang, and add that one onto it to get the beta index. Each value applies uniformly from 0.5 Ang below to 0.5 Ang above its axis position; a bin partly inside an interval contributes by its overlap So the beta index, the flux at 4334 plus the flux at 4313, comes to 12.3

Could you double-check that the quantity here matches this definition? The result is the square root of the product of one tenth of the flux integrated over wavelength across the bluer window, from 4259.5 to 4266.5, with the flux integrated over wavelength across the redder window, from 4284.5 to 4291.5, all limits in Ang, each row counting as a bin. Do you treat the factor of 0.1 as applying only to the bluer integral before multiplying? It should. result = 14.3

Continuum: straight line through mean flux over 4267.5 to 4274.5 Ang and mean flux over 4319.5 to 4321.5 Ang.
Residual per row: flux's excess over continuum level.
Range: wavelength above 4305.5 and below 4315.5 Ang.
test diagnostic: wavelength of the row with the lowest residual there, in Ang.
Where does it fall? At 4309 Ang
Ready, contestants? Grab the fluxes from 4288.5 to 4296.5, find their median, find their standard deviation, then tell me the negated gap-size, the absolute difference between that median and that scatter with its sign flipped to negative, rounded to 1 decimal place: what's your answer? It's -5.5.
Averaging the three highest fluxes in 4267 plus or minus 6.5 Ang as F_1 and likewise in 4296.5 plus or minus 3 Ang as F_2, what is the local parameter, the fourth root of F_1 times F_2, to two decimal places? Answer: 2.64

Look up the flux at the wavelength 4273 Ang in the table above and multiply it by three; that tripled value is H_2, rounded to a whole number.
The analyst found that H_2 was 22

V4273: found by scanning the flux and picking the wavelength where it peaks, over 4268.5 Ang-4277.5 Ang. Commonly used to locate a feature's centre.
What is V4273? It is 4273 Ang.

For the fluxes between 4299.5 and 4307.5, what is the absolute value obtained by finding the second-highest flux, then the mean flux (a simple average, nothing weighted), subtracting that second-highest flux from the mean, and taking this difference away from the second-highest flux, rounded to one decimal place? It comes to 5.7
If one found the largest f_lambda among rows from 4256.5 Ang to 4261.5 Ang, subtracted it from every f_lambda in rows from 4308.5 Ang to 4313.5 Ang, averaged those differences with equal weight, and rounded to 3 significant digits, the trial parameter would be -1.25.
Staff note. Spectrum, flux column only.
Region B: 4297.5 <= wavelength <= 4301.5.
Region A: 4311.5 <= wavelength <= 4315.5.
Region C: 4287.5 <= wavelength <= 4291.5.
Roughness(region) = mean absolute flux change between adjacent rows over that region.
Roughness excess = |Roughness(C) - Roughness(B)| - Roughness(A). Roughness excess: -0.41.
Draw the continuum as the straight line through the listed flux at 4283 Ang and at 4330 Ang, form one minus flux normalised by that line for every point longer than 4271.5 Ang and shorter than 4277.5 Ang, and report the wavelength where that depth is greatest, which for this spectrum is 4272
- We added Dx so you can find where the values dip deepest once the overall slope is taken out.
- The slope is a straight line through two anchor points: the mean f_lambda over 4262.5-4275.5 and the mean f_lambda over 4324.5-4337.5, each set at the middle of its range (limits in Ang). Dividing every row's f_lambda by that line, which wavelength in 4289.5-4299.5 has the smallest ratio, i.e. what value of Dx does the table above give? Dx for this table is 4291 Ang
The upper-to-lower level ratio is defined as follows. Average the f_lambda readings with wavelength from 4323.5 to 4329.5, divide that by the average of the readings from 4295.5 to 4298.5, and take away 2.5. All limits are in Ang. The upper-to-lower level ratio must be -1.49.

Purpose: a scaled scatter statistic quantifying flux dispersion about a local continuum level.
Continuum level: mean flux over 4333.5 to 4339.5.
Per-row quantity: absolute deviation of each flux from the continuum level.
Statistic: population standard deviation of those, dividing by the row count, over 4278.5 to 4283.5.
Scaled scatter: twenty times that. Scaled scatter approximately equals 9.5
